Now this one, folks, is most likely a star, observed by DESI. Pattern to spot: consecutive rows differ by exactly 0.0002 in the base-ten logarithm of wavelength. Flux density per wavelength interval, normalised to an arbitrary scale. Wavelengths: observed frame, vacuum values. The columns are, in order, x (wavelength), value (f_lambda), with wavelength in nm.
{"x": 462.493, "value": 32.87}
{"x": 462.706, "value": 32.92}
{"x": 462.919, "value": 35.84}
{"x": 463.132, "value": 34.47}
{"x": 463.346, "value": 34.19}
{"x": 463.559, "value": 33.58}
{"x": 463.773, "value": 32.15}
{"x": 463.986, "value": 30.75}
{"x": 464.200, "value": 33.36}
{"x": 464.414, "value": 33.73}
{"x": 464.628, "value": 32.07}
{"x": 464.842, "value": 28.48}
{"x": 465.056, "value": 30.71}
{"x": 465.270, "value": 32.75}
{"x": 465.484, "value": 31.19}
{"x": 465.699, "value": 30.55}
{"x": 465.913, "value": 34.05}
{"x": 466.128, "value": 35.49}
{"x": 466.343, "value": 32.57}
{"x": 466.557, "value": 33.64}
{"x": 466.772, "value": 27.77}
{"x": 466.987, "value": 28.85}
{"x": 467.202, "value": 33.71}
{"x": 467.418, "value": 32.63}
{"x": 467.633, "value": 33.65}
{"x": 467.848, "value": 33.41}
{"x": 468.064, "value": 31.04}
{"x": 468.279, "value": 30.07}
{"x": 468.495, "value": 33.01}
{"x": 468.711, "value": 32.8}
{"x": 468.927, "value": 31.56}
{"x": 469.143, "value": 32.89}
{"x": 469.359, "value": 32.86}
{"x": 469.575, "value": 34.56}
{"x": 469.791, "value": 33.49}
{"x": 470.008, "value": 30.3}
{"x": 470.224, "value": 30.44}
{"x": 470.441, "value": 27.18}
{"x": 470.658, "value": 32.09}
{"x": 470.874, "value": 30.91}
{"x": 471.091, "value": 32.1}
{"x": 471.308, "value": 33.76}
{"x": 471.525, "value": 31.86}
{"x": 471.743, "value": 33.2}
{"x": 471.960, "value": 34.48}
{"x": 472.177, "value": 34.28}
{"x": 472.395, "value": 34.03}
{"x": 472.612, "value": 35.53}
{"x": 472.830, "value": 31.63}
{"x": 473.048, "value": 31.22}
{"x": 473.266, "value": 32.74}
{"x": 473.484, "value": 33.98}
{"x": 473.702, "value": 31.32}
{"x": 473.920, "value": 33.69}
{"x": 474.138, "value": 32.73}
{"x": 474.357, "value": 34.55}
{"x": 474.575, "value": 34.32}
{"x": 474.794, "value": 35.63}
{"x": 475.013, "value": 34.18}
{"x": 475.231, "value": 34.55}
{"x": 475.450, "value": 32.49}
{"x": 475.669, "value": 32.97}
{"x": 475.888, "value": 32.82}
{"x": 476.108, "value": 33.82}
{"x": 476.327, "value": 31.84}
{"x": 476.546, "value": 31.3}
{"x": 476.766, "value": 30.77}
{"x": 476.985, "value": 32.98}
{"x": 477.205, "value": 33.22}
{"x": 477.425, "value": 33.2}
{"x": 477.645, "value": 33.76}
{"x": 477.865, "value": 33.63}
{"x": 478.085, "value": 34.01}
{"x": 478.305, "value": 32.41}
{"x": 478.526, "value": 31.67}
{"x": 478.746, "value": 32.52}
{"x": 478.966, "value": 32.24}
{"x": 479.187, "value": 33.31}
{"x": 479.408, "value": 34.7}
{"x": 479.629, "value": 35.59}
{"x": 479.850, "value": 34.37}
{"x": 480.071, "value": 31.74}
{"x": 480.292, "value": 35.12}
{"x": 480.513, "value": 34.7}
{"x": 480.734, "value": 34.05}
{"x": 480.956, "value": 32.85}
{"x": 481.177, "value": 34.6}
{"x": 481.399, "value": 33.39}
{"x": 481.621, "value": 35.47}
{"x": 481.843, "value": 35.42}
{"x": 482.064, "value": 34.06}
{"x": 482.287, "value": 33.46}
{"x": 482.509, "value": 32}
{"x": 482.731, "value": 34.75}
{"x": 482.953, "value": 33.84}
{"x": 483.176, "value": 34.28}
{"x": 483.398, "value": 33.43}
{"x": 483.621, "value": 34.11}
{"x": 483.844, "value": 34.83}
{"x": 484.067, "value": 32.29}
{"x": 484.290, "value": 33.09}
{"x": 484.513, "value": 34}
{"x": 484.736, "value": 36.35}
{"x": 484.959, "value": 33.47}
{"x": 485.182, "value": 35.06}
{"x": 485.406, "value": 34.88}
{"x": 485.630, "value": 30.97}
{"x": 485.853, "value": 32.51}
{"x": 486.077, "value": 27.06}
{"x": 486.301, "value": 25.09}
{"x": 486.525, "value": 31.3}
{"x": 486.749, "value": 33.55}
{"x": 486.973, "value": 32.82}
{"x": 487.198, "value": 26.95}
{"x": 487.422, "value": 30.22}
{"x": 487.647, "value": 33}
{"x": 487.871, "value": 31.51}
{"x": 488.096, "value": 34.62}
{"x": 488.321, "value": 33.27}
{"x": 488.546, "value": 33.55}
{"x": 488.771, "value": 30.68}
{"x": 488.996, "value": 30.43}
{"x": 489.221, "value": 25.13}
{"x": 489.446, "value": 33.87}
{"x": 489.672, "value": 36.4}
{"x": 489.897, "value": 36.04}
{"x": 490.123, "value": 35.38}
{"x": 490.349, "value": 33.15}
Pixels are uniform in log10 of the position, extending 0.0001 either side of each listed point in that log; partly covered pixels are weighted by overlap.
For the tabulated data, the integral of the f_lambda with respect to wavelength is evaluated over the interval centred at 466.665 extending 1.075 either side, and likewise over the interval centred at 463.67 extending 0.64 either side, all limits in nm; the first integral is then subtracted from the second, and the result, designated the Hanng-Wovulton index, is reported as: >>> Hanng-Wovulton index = -27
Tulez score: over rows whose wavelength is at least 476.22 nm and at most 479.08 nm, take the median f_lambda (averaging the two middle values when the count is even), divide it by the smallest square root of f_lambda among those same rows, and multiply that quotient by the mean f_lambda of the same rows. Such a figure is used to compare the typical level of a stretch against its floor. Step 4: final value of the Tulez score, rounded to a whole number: 191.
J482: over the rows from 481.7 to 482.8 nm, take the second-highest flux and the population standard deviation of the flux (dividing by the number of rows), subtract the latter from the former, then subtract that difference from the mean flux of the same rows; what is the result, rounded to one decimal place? 0.4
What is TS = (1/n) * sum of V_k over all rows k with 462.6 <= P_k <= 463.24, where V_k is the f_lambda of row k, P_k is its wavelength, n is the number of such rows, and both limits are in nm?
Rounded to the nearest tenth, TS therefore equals 34.4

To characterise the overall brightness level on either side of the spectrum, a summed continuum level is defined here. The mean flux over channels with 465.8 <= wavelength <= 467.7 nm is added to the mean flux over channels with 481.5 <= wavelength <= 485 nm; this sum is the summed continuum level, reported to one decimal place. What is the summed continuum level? 66.5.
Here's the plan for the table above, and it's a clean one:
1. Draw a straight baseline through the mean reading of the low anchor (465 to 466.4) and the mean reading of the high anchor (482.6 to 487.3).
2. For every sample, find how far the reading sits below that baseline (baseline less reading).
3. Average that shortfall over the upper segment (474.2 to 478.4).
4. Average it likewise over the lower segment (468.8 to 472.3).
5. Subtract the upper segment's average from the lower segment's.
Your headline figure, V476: 1.00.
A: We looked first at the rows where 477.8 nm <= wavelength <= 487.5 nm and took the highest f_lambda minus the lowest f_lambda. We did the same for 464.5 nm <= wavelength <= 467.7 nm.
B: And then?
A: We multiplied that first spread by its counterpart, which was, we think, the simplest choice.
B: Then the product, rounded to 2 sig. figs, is 87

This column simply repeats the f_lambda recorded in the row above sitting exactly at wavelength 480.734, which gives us 34.05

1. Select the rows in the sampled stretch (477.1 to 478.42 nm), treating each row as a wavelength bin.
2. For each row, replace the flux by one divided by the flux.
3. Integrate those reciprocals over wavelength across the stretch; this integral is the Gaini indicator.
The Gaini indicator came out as 0.0396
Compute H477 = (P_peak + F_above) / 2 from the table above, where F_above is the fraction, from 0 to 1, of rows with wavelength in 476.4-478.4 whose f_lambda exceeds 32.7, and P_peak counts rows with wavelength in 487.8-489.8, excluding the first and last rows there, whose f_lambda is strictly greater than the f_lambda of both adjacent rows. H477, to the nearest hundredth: 1.33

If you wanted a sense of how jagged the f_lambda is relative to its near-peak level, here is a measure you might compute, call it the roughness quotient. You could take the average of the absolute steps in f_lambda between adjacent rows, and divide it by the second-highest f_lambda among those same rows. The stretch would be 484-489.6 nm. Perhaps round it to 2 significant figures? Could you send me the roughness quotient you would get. 0.079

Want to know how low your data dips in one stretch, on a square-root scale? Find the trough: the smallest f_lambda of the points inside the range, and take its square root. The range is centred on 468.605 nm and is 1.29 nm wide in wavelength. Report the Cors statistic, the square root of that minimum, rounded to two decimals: 5.48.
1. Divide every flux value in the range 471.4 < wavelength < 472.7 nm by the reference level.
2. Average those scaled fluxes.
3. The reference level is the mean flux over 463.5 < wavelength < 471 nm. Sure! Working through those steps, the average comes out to 1.06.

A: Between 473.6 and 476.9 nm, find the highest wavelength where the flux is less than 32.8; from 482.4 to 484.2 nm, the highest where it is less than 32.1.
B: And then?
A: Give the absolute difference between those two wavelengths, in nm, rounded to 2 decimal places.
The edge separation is 5.74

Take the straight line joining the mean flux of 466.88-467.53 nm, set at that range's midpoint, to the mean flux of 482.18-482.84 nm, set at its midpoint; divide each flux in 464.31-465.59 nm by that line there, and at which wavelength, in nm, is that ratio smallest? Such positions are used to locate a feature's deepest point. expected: 464.842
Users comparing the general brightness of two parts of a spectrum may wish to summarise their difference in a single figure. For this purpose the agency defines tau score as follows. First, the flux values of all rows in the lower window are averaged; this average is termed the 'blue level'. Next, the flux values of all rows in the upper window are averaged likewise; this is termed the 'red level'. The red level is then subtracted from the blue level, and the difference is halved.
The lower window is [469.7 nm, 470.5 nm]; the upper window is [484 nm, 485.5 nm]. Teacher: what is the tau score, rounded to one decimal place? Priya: -1.9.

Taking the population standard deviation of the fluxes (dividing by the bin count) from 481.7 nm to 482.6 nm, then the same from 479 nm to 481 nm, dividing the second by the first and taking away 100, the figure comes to -99.1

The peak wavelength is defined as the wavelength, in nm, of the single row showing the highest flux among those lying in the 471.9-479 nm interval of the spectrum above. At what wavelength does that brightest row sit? 474.794 nm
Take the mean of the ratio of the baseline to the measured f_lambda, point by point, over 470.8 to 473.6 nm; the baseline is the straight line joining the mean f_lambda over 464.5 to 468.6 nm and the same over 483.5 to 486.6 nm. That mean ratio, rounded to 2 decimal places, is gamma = 0.97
